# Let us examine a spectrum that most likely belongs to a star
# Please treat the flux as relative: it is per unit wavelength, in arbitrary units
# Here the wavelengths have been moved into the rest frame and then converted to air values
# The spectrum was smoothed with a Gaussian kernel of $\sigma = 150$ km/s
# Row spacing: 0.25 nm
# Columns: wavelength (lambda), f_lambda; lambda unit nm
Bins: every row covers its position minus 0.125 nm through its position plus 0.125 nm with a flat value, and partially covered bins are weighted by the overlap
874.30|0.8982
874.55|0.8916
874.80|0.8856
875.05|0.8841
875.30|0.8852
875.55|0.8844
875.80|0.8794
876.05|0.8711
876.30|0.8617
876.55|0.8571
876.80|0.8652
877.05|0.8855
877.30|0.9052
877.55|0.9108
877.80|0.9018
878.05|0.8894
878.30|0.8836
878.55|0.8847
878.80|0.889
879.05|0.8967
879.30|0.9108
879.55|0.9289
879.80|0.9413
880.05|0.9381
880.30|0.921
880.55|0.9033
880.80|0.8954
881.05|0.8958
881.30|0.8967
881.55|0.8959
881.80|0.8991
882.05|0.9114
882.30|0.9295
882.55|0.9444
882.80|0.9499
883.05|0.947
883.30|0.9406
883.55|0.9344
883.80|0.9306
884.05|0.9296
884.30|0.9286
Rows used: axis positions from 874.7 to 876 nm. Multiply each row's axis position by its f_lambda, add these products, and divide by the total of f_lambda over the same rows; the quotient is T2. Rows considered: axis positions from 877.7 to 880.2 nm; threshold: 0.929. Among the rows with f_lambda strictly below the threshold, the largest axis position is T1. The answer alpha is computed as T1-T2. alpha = 4.25 nm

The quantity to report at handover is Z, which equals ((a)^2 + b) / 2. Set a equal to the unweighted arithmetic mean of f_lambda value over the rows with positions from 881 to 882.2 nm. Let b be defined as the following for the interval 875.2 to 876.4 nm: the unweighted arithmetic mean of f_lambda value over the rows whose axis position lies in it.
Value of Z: 0.843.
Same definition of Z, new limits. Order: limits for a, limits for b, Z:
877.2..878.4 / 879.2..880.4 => 0.867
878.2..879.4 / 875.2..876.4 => 0.837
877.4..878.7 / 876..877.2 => 0.834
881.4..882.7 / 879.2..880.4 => 0.884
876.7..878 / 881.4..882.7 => 0.857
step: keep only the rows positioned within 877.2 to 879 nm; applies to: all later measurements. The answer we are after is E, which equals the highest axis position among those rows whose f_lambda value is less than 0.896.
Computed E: 878.80 nm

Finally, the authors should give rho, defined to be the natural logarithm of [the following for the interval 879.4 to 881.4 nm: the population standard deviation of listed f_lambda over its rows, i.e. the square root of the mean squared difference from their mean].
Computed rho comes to -4.0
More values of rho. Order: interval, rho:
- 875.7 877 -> -4.9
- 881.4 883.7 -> -3.9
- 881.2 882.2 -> -5.1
